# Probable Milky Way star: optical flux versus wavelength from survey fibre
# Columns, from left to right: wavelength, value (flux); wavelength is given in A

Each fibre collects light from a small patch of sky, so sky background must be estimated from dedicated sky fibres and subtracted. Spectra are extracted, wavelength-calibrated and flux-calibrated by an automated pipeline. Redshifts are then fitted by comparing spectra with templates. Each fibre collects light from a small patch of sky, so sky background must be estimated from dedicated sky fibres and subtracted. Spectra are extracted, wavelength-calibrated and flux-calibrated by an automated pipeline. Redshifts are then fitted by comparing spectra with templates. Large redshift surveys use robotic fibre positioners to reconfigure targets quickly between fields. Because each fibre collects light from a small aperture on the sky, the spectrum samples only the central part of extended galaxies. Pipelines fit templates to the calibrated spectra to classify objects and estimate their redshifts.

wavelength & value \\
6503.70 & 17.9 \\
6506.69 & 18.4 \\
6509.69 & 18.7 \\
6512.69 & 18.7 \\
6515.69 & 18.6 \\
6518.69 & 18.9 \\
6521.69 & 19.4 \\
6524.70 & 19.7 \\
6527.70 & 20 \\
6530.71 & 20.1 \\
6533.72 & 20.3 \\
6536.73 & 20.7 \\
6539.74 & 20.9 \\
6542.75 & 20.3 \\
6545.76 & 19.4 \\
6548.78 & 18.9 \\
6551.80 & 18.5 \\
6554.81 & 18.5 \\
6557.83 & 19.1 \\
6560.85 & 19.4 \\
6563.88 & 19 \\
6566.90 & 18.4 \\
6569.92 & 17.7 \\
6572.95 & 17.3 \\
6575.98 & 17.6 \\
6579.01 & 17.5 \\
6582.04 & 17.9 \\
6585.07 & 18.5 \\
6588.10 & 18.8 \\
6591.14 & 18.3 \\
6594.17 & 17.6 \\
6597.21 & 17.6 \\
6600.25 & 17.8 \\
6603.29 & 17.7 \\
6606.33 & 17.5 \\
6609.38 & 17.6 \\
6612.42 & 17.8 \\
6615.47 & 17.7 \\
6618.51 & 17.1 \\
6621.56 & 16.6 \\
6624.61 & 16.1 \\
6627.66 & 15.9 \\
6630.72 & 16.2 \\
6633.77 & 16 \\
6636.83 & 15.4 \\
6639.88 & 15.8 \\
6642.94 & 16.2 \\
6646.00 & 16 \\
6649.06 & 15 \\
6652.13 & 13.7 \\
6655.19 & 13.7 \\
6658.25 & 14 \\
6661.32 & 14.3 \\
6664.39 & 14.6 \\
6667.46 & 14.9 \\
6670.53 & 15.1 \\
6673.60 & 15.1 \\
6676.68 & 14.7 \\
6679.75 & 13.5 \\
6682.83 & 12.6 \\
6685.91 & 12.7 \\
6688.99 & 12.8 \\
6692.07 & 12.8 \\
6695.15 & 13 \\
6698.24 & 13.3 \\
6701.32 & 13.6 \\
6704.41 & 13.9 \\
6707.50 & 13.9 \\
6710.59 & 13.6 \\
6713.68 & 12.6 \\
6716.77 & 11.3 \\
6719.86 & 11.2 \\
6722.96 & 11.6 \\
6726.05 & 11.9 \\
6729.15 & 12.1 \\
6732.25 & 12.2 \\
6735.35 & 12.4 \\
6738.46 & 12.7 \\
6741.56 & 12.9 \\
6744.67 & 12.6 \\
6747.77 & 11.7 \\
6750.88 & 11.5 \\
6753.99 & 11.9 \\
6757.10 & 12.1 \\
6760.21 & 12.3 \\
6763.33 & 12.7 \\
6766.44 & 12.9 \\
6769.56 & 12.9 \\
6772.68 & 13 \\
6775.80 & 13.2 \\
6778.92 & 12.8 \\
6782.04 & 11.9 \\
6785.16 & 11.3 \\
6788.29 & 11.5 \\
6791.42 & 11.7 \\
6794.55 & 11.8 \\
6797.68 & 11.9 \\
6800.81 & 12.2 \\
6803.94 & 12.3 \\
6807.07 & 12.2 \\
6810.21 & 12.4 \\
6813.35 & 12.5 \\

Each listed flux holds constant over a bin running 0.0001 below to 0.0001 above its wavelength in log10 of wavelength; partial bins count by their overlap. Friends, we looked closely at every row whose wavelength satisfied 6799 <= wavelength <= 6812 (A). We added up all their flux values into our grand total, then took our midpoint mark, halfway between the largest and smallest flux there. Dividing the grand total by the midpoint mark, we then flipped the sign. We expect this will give -3.99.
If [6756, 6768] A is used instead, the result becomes -4.00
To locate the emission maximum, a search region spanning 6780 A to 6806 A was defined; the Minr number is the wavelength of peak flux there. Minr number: 6803.94 A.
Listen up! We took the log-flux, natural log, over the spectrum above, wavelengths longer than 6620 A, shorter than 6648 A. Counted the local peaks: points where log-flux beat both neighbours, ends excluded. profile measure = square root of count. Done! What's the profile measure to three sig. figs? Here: 1.41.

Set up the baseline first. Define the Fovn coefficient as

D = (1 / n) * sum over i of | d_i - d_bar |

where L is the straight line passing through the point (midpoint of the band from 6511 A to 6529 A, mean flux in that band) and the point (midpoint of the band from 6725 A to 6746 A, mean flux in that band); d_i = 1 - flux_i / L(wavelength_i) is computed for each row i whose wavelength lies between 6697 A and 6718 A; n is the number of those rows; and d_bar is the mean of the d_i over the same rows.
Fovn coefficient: 0.046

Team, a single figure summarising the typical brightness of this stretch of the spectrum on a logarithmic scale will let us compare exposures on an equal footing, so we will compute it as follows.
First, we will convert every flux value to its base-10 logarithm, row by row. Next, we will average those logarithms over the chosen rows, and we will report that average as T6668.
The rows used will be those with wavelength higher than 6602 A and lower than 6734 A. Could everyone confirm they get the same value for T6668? 1.16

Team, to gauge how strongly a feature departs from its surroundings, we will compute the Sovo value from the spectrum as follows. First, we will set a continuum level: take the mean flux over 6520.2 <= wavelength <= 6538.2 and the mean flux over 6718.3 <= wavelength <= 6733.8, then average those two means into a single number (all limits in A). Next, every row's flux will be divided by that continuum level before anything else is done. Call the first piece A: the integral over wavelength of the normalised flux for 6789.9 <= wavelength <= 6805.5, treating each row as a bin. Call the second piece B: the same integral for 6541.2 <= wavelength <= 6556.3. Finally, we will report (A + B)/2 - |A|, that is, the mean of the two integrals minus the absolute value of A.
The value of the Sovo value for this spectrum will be 3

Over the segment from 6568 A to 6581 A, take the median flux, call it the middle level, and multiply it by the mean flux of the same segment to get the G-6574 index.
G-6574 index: 308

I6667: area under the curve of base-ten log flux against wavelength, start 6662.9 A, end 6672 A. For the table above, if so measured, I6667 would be 11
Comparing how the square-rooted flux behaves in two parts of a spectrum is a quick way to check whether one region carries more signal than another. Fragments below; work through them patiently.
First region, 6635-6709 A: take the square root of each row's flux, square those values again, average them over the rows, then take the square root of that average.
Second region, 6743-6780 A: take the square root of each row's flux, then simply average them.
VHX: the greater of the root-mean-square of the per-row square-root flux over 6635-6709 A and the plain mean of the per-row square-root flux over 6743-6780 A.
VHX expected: 3.77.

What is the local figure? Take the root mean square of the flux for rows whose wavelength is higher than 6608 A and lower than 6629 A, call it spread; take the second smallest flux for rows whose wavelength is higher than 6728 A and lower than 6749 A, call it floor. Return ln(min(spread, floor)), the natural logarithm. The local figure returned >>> 2.49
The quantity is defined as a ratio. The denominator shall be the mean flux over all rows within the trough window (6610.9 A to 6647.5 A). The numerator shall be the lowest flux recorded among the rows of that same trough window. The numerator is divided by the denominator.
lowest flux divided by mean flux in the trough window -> 0.939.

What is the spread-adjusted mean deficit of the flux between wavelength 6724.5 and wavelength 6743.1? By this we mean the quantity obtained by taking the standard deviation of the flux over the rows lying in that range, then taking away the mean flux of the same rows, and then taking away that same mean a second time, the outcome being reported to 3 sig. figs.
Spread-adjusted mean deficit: -24.4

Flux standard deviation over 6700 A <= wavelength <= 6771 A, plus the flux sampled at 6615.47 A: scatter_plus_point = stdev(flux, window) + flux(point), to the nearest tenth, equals 18.5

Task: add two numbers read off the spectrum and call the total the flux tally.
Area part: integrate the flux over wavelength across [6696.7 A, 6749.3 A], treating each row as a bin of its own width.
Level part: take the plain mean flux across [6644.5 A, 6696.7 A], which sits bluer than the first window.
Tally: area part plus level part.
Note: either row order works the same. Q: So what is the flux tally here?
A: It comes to 675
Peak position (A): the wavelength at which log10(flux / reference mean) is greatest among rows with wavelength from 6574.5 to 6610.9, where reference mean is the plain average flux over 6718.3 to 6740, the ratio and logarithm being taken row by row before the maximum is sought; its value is 6588.10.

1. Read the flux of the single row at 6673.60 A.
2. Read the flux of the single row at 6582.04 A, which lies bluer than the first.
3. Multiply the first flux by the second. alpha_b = 270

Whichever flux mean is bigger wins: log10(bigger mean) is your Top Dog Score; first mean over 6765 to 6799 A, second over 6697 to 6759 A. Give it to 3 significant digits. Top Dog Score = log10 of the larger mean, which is 1.10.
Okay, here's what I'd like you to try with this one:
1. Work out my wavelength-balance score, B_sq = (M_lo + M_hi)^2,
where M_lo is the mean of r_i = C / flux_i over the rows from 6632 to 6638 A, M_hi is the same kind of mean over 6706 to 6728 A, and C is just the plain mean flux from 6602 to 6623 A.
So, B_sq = 6.4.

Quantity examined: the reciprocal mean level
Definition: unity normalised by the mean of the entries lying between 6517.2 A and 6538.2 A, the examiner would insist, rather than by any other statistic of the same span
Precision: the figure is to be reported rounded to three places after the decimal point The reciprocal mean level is 0.050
